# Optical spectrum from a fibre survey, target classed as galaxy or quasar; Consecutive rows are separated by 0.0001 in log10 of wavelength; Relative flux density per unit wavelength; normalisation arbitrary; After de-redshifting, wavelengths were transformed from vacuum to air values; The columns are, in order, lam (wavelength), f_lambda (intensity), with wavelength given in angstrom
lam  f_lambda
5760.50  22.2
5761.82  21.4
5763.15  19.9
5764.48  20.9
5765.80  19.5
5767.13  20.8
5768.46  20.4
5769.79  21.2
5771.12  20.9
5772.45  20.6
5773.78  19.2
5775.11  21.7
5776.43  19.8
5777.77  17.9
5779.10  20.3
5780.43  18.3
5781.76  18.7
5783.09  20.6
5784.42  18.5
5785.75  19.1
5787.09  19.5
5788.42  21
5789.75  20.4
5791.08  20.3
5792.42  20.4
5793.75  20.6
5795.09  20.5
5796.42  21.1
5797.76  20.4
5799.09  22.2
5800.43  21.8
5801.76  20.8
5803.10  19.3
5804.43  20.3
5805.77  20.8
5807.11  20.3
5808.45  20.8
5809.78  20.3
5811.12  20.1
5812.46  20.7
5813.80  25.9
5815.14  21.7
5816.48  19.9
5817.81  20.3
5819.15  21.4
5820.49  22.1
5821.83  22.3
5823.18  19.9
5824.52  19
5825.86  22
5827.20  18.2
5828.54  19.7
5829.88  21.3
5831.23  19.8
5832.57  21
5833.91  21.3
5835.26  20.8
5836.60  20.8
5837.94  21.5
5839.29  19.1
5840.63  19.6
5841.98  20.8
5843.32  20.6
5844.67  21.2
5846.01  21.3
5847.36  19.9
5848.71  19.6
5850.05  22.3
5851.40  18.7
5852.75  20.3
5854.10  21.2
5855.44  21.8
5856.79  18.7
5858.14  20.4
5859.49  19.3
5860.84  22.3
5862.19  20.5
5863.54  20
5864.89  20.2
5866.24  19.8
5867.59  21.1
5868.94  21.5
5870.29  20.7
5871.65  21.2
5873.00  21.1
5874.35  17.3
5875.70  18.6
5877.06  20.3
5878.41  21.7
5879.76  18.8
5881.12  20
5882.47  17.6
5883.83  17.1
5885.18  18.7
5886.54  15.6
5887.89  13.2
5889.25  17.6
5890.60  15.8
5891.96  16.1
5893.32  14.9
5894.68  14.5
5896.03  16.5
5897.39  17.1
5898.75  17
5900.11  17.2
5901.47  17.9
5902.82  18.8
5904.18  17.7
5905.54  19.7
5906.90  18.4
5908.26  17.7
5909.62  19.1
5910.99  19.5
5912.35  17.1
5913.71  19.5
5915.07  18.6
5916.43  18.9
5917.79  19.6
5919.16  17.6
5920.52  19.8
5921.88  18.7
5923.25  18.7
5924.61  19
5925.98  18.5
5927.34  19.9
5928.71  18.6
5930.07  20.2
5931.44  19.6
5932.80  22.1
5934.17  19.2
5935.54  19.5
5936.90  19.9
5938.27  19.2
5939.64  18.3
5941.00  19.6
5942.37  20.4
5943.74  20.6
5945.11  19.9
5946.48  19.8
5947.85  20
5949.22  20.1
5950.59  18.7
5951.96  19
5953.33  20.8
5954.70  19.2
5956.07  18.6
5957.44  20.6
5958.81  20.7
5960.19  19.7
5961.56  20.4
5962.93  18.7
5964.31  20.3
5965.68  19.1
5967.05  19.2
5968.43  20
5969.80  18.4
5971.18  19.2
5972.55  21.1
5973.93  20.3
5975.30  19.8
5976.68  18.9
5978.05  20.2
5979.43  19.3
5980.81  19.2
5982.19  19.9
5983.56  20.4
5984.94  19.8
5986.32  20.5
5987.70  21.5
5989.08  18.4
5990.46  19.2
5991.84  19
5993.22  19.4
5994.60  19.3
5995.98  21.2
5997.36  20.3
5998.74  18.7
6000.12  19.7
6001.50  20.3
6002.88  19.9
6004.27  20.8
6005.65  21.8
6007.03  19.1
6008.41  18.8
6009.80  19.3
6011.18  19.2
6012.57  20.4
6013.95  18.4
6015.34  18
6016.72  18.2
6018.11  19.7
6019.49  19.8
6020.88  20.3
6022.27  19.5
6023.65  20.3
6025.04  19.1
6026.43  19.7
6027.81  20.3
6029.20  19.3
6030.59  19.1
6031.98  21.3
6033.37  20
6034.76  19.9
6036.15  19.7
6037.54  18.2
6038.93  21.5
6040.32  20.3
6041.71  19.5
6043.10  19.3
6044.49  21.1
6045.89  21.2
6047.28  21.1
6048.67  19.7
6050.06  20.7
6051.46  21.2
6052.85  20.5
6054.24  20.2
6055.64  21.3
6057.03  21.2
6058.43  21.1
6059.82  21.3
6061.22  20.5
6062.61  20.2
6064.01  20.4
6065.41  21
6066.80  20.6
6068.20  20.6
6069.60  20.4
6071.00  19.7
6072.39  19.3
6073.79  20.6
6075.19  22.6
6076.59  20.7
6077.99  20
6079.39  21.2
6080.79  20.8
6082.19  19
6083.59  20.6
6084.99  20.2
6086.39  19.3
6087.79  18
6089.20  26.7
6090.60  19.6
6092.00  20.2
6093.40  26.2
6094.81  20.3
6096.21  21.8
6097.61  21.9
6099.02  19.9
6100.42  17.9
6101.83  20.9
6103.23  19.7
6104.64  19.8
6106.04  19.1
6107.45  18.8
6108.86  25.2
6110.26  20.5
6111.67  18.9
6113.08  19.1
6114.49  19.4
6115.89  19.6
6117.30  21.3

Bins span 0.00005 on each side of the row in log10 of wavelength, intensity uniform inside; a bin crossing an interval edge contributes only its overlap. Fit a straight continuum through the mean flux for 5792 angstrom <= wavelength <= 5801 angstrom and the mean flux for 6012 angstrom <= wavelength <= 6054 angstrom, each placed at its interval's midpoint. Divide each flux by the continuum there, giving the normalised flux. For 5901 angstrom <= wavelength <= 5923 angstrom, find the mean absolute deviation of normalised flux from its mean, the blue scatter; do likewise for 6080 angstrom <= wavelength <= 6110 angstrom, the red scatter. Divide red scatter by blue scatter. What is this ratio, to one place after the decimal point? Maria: 2.5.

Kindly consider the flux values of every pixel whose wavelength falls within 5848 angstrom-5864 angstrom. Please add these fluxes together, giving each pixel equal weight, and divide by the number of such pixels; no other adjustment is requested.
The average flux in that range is 20.4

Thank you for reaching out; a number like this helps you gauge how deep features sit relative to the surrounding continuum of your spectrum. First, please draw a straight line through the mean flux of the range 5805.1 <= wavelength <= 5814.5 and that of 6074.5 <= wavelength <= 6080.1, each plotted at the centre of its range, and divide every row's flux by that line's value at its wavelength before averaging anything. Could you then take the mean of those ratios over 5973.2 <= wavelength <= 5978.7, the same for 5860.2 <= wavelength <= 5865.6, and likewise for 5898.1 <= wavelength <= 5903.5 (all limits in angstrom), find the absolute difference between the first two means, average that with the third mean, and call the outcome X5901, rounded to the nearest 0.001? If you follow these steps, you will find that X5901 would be 0.439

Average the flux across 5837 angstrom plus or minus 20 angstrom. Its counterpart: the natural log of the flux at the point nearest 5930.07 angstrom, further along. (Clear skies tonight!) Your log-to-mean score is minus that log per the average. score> -0.146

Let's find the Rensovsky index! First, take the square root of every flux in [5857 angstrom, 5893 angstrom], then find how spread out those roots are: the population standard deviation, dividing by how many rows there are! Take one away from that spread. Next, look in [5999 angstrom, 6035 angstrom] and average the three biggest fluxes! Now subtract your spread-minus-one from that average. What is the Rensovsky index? 22.0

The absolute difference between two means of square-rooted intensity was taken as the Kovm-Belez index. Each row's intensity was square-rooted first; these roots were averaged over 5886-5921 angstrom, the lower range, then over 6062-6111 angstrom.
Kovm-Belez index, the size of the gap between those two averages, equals 0.36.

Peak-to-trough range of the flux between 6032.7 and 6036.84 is 0.3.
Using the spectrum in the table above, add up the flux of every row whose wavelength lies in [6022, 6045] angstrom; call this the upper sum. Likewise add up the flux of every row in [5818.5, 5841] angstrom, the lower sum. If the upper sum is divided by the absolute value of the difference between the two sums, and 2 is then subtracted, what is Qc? 27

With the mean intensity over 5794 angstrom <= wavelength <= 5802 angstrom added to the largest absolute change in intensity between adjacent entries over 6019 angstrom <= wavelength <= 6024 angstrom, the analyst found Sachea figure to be 21.9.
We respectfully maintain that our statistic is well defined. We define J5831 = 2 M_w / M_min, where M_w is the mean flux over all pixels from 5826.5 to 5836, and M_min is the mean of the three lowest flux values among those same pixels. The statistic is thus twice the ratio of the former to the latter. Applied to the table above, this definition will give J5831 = 2.11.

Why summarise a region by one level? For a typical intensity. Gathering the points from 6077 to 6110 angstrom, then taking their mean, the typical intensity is 20.7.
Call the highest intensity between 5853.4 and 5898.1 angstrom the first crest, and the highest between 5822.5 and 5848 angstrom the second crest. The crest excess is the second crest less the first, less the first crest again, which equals -22.6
